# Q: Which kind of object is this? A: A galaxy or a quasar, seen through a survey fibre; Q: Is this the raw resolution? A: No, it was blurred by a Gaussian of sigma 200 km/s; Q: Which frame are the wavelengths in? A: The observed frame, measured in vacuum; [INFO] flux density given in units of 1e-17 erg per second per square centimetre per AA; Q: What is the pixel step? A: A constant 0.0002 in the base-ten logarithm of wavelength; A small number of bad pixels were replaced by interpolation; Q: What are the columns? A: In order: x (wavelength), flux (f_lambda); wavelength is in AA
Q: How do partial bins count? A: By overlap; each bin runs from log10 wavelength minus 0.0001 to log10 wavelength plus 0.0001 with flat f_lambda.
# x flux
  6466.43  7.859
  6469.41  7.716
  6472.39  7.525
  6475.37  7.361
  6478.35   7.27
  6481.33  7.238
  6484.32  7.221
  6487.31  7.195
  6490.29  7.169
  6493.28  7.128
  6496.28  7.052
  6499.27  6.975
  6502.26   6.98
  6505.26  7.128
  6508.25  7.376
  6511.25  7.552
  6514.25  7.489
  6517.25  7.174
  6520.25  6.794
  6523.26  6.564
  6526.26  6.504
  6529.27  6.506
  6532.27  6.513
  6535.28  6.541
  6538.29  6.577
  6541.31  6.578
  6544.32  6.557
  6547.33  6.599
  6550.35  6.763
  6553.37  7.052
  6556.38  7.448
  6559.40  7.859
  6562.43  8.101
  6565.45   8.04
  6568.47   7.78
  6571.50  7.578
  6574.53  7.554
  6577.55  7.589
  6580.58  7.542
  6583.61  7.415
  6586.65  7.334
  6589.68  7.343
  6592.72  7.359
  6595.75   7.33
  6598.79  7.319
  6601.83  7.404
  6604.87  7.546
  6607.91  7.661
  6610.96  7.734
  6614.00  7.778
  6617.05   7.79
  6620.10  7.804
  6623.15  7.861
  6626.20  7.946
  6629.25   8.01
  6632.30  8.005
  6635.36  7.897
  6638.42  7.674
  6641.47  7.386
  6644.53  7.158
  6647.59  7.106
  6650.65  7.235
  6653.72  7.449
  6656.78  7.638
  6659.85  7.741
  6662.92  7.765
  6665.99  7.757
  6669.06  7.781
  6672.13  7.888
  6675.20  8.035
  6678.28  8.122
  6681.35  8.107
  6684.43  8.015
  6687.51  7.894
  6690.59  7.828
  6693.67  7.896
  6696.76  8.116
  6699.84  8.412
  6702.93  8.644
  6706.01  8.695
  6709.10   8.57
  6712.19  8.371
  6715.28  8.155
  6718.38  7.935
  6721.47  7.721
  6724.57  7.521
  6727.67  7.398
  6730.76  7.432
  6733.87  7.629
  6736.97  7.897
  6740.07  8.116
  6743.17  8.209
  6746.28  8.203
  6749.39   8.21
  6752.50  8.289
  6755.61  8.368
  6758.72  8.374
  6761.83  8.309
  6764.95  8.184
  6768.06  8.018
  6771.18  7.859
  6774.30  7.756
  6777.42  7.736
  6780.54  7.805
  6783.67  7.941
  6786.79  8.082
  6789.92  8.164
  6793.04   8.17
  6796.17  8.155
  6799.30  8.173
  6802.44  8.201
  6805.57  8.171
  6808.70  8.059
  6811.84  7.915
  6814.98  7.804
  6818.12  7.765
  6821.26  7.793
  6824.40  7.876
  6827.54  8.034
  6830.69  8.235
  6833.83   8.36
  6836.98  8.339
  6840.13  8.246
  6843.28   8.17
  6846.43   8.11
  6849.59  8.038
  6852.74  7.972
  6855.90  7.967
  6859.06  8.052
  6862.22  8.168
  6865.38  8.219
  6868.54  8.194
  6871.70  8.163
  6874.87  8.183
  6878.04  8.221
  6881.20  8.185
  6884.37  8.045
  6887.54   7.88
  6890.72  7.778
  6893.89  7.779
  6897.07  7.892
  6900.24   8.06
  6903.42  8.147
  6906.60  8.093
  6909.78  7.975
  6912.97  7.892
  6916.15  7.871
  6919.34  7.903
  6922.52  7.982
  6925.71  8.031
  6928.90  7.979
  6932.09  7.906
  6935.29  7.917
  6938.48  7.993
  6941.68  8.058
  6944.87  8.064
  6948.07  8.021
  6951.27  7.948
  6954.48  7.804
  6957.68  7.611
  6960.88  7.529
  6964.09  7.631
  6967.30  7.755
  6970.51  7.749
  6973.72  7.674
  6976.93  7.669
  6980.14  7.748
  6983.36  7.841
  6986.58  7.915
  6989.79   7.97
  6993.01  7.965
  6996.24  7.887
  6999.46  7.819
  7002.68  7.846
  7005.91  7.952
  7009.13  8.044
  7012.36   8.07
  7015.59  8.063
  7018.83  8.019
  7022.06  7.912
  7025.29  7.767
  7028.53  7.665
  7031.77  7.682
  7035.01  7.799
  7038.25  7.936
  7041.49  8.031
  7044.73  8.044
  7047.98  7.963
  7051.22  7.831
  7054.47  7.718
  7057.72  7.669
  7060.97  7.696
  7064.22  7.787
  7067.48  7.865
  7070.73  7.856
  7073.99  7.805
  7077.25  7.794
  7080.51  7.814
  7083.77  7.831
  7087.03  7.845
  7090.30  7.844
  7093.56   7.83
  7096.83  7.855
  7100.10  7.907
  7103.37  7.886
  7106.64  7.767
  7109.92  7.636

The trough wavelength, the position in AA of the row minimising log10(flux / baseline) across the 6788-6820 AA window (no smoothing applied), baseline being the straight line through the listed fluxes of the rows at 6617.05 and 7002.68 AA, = 6818.12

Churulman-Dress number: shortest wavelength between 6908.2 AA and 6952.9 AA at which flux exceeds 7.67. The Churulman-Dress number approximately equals 6909.78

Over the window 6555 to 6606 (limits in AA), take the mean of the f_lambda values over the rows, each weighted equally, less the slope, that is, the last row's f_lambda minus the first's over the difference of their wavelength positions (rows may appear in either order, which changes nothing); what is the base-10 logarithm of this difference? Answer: 0.878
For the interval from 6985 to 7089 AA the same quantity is 0.896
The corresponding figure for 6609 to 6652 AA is 0.886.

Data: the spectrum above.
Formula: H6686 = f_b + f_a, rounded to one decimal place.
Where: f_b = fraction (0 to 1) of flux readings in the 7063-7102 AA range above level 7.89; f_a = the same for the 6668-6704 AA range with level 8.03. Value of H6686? 0.6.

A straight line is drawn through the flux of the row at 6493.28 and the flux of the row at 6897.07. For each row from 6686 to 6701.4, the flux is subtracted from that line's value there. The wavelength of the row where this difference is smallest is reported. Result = 6699.84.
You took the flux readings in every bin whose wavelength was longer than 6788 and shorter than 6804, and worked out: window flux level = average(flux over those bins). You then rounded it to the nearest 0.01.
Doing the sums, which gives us 8.17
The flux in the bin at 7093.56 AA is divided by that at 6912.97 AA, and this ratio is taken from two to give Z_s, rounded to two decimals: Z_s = 1.01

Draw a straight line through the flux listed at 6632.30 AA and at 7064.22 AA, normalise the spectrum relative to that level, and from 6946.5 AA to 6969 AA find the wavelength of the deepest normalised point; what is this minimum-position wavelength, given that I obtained 6960.88 AA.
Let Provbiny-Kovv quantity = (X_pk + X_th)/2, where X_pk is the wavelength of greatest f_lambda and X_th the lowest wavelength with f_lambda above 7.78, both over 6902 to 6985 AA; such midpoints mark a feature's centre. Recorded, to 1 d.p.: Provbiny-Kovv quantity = 6903.4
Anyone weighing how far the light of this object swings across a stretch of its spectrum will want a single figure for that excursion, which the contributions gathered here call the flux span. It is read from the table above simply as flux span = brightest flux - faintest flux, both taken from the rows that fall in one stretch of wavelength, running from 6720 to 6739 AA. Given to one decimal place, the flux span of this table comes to 0.5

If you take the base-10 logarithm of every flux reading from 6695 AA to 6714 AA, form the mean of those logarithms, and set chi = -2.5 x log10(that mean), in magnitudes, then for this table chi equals 0.082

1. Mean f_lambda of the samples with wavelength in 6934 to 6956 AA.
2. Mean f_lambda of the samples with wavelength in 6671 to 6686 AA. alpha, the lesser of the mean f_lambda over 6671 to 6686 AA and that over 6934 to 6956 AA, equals 7.97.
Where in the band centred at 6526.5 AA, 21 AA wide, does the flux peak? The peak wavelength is 6517.25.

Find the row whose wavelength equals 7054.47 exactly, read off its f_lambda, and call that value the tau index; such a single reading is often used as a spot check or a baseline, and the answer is 7.718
